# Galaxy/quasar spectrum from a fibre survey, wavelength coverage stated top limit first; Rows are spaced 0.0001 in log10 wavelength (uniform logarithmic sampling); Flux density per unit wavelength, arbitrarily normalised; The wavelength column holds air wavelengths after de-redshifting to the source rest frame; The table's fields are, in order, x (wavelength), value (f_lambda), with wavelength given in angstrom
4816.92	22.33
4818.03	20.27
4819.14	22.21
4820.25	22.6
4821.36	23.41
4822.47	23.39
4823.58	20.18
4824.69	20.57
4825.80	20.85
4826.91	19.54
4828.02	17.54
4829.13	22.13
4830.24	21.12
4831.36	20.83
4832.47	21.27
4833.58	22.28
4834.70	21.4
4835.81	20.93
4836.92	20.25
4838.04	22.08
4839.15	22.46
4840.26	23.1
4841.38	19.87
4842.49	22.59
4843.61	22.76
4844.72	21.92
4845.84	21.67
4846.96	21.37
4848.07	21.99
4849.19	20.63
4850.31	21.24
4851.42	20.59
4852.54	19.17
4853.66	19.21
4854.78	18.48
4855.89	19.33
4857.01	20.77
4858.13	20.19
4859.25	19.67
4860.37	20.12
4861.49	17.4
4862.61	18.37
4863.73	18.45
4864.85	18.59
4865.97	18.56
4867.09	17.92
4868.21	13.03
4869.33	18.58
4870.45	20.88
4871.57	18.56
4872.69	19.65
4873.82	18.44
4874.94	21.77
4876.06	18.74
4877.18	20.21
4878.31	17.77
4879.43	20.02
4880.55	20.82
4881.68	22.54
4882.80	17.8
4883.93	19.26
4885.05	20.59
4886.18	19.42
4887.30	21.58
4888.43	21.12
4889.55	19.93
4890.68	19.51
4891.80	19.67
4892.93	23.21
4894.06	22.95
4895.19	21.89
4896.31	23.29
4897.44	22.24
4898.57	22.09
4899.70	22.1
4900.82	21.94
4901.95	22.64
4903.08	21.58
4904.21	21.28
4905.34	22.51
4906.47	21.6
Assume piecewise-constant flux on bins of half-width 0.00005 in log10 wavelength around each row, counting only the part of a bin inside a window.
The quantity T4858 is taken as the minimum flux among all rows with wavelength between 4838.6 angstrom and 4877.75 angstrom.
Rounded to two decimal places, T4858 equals 13.03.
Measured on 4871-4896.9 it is 17.77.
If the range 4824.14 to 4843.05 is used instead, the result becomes 17.54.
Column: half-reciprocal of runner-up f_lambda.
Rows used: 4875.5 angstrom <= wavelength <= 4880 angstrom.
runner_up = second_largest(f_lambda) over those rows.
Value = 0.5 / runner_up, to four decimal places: 0.0250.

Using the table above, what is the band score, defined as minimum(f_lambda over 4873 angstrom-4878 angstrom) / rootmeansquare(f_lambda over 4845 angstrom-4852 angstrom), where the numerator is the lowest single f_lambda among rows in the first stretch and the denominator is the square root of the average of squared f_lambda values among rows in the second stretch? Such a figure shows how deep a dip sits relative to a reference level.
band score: 0.87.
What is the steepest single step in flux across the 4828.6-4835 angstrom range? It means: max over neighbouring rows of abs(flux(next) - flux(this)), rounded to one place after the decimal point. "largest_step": 1.0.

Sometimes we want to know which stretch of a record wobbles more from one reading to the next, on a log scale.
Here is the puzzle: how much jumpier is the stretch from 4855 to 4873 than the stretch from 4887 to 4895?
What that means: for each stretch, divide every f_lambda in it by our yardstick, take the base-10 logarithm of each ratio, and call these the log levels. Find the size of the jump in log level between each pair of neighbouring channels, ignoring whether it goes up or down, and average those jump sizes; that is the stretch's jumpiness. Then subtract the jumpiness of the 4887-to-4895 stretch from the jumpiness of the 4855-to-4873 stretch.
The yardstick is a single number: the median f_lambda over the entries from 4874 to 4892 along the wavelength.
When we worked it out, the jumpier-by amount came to 0.019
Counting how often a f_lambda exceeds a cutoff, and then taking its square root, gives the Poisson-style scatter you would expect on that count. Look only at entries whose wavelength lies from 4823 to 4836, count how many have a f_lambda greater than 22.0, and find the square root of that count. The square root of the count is 1.4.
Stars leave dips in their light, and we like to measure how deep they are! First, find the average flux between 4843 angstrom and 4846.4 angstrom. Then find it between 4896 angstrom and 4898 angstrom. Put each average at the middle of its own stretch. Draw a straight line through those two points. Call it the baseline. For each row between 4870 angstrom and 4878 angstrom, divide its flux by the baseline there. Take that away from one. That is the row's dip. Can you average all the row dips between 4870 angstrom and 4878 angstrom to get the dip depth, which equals 0.12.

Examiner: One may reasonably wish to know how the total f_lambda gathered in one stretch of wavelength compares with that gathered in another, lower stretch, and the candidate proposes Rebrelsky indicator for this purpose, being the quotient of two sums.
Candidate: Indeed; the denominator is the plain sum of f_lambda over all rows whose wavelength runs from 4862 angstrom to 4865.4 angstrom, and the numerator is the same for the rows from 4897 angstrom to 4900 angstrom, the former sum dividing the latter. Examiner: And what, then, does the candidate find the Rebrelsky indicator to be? 1.2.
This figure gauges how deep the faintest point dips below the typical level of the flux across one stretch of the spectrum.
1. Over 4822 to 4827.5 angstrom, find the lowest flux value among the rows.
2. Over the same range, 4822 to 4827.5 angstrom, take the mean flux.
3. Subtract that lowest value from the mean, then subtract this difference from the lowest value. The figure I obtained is 18.2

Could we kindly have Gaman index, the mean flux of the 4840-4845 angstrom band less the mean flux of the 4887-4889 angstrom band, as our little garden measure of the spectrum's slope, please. 1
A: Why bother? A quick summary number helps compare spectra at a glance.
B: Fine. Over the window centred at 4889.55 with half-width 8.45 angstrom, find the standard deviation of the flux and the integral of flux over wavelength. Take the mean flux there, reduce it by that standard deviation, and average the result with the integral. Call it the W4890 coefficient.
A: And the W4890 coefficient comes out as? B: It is 187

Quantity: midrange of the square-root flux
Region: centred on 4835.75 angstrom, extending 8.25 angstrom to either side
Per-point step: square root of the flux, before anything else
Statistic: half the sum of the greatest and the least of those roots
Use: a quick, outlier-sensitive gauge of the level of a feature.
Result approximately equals 4.50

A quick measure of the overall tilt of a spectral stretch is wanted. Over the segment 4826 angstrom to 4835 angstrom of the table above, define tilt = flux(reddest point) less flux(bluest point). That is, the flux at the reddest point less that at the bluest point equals 1.9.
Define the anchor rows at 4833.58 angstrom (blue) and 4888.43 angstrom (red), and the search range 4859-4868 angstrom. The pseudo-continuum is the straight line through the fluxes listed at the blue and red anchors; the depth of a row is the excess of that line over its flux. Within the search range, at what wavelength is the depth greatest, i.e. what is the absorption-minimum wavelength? 4861.49 angstrom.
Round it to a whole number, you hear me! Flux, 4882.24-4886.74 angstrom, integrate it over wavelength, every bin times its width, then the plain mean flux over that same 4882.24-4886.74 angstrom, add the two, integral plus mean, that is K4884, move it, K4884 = 106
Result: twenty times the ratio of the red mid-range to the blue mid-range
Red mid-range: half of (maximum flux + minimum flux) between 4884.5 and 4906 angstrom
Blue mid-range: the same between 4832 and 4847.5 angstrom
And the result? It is 20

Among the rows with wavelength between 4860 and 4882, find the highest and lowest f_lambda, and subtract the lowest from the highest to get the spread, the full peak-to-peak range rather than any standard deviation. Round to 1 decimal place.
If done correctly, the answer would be 9.5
